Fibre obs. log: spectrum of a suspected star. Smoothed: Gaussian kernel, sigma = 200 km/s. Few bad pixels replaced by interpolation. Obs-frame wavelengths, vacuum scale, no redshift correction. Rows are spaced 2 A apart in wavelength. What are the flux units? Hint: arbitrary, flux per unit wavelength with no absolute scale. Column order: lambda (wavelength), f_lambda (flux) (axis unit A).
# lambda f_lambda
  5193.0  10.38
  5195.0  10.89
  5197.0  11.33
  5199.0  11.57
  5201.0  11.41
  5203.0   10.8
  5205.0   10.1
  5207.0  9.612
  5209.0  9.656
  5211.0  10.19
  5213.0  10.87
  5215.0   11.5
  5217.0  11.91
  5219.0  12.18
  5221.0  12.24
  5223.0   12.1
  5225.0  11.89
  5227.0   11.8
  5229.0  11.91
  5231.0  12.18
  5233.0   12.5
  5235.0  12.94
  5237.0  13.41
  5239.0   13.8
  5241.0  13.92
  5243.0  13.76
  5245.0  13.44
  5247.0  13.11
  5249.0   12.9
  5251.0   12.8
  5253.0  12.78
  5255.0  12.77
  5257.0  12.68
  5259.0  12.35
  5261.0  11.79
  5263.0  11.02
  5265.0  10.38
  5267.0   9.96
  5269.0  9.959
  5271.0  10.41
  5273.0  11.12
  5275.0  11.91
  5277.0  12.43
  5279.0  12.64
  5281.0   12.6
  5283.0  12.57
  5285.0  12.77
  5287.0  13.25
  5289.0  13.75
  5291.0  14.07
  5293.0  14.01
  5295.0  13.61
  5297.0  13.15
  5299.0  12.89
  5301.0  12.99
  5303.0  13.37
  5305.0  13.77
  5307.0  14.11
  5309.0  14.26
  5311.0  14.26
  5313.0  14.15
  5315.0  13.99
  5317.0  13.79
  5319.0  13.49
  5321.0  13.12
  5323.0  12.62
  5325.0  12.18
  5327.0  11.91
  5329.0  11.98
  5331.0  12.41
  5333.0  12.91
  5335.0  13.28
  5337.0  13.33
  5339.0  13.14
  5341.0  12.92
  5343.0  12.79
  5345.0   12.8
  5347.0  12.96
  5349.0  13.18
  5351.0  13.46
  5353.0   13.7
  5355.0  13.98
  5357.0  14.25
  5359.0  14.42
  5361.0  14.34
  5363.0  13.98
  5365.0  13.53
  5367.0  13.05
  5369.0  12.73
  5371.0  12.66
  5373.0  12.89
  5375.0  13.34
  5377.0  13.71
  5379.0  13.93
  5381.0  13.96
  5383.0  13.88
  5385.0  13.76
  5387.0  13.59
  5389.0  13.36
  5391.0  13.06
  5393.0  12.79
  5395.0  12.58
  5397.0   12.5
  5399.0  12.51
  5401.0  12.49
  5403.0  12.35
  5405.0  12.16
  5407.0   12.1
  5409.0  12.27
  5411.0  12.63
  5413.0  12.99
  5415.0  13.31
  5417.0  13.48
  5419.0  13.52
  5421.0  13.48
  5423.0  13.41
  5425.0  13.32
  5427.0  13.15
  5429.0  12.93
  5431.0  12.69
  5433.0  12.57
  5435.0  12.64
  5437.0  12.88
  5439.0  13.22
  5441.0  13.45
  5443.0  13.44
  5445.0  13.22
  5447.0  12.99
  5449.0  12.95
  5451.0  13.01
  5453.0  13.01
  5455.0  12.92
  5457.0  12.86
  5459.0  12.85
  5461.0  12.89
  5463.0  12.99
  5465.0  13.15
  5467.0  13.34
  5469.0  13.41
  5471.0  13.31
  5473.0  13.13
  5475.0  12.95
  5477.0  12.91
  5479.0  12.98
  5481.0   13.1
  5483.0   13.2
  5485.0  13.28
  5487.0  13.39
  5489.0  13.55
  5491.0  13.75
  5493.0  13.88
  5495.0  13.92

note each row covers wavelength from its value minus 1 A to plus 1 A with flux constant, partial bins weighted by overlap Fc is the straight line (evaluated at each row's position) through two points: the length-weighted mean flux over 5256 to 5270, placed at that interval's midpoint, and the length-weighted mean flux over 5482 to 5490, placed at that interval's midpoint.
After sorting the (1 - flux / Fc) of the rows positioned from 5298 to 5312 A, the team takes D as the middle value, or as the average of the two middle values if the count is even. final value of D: -0.19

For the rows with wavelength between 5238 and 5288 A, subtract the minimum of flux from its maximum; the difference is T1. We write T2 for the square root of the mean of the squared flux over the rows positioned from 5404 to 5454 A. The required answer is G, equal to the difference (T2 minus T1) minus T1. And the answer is 5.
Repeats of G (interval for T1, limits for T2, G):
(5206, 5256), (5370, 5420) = 4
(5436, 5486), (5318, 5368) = 12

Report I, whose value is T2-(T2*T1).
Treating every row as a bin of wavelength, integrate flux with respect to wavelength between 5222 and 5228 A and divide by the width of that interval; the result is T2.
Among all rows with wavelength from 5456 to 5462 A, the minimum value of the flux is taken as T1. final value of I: -141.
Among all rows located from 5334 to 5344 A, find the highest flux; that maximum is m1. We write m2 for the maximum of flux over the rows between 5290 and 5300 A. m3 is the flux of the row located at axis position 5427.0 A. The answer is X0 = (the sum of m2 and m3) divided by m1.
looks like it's 2.04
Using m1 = 13.33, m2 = 14.07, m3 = 13.15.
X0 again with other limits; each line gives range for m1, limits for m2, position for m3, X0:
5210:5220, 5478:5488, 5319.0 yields 2.21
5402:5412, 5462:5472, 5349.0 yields 2.11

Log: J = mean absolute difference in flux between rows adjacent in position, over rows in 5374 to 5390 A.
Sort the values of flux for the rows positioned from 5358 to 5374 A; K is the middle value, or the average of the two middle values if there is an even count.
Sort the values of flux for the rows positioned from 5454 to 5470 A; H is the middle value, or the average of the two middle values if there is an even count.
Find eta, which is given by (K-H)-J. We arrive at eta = 0.16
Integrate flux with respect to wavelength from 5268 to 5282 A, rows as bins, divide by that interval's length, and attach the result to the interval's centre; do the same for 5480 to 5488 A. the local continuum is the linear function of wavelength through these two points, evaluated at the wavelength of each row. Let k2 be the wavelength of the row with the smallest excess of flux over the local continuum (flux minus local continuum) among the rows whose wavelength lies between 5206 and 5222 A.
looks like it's 5207.0 A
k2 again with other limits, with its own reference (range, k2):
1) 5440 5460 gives 5459.0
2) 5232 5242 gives 5233.0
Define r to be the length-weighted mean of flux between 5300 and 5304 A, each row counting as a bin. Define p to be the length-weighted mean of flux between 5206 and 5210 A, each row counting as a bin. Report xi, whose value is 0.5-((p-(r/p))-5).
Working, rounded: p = 9.6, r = 13.2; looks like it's -2.8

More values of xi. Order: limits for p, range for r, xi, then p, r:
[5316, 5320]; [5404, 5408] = -7.3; 13.6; 12.1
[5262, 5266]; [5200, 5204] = -4.2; 10.7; 11.1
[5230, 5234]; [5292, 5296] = -5.7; 12.3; 13.8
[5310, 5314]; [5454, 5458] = -7.8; 14.2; 12.9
